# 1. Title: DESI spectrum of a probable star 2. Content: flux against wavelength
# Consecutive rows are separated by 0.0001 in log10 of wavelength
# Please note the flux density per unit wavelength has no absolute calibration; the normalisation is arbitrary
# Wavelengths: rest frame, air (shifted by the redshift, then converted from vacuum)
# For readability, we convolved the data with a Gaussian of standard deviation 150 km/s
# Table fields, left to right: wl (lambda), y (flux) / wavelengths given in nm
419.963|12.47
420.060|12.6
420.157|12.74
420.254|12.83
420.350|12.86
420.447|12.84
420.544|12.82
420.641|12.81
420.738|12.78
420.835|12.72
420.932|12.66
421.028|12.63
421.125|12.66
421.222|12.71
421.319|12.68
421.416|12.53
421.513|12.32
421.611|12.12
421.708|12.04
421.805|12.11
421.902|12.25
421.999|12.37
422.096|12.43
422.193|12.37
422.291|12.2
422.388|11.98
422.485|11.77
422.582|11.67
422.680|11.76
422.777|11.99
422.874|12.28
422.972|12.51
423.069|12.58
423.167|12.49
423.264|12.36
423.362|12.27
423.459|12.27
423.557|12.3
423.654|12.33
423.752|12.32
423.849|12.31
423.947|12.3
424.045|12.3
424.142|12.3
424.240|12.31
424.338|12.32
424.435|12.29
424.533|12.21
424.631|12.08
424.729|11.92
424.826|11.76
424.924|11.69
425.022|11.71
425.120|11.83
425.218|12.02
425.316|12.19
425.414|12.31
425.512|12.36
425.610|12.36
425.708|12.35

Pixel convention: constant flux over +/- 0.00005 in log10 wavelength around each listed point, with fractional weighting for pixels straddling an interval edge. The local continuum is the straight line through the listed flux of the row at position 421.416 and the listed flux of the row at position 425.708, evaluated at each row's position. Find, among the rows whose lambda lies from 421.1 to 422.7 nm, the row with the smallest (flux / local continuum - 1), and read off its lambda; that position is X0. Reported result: 422.582 nm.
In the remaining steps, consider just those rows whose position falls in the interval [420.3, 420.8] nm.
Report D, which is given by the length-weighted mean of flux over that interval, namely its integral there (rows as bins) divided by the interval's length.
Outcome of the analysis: 12.8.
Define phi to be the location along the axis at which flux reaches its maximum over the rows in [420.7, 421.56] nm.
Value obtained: 420.738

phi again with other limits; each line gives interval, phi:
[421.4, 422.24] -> 421.416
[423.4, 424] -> 423.654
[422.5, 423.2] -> 423.069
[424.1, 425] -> 424.338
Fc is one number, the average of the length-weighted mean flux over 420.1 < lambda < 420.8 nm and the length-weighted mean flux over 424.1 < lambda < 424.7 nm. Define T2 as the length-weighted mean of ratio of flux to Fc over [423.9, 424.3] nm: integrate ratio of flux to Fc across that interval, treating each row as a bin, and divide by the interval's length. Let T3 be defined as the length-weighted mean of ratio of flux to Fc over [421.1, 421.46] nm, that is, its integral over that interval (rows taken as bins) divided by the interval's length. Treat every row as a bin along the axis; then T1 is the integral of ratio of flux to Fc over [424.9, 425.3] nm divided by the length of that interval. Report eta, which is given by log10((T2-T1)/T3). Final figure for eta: -1.44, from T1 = 0.946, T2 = 0.98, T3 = 1.01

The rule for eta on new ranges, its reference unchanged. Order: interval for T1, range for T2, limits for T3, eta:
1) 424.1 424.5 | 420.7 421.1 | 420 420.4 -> -1.48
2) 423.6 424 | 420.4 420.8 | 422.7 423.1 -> -1.41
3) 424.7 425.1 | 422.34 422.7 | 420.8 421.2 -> -2.91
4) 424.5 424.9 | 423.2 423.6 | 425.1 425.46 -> -1.56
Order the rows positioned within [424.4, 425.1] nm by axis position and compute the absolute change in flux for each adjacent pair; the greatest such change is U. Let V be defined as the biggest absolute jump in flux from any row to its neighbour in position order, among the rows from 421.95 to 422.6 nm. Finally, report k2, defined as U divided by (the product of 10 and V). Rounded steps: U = 0.16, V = 0.22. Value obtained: 0.073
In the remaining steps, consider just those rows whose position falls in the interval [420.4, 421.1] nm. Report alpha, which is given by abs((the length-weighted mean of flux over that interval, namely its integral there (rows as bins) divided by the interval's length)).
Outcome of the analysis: 12.8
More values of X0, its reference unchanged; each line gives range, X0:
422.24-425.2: 422.582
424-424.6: 424.533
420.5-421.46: 421.416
